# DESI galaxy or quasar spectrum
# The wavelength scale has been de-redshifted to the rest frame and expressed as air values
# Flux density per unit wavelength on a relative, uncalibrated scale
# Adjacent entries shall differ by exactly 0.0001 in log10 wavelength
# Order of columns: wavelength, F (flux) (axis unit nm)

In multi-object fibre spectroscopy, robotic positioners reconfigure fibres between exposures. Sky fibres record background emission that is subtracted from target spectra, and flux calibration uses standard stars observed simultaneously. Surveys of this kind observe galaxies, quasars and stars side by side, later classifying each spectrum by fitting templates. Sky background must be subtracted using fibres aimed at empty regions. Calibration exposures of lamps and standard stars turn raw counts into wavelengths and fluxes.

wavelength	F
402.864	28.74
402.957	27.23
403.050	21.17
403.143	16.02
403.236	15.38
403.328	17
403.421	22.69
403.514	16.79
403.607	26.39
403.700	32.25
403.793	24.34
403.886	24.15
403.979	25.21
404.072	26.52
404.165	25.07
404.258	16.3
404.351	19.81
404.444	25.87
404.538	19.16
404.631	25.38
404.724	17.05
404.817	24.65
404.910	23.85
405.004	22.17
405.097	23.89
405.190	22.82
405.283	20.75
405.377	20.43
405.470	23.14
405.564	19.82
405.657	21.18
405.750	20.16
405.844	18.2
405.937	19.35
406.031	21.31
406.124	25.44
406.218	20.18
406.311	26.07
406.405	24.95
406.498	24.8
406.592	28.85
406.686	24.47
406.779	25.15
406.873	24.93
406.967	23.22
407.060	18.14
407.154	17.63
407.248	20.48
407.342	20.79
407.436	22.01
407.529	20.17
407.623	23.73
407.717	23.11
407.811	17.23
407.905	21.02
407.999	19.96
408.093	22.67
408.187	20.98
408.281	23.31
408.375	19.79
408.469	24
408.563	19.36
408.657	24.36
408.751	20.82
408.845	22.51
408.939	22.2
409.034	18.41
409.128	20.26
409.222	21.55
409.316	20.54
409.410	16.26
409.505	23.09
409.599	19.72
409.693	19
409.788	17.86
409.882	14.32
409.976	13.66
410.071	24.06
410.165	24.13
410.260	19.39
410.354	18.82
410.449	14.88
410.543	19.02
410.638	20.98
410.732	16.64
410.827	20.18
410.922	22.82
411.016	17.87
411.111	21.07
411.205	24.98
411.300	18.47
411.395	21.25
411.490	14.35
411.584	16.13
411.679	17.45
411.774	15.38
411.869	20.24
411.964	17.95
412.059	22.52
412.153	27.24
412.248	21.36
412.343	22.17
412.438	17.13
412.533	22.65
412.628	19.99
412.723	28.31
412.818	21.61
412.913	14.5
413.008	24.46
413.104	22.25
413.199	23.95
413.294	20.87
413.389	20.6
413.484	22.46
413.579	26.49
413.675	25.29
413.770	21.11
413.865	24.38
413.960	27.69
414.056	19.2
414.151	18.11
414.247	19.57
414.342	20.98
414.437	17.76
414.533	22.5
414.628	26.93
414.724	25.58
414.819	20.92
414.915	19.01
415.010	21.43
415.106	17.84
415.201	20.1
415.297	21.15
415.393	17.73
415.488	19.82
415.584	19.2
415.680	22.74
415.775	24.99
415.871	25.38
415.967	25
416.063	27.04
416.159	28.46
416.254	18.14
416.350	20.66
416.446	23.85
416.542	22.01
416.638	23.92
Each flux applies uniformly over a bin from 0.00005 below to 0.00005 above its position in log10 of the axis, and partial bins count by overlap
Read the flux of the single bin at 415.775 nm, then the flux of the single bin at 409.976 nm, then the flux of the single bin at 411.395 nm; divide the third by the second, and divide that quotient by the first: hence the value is 0.062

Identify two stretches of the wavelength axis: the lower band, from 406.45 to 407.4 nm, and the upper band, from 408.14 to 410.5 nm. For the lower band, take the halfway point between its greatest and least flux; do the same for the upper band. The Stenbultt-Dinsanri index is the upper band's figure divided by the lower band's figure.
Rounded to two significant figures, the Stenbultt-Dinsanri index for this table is 0.82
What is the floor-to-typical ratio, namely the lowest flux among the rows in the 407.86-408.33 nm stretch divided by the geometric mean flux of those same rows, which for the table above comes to 0.93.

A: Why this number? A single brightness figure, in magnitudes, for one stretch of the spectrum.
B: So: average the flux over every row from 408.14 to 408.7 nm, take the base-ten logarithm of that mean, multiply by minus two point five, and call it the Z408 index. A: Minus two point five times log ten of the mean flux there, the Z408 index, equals -3.35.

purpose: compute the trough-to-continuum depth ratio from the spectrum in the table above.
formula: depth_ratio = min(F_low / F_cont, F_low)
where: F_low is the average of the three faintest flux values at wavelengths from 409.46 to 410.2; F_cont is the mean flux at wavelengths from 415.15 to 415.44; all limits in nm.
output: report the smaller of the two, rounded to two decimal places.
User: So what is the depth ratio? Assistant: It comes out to 0.78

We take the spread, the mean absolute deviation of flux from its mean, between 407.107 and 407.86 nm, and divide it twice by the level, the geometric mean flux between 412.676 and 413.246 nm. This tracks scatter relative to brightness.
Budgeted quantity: 0.004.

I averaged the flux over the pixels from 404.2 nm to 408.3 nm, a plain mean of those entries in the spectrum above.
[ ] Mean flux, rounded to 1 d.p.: 21.9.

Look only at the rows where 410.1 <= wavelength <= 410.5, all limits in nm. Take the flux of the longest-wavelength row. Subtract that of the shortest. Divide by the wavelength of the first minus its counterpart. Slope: -33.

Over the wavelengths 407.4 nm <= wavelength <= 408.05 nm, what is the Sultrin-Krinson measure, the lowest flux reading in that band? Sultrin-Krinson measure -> 17.23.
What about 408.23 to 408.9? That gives 19.36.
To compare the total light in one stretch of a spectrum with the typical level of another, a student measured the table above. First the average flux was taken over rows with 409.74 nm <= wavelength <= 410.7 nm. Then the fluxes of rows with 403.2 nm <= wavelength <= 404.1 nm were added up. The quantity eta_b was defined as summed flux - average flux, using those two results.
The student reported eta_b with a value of 212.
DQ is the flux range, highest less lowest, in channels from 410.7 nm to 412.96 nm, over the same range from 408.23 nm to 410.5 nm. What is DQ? 1.3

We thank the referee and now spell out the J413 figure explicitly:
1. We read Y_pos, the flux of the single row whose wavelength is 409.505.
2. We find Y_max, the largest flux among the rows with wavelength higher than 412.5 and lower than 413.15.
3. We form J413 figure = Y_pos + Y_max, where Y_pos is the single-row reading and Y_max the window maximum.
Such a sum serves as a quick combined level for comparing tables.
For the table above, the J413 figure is 51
